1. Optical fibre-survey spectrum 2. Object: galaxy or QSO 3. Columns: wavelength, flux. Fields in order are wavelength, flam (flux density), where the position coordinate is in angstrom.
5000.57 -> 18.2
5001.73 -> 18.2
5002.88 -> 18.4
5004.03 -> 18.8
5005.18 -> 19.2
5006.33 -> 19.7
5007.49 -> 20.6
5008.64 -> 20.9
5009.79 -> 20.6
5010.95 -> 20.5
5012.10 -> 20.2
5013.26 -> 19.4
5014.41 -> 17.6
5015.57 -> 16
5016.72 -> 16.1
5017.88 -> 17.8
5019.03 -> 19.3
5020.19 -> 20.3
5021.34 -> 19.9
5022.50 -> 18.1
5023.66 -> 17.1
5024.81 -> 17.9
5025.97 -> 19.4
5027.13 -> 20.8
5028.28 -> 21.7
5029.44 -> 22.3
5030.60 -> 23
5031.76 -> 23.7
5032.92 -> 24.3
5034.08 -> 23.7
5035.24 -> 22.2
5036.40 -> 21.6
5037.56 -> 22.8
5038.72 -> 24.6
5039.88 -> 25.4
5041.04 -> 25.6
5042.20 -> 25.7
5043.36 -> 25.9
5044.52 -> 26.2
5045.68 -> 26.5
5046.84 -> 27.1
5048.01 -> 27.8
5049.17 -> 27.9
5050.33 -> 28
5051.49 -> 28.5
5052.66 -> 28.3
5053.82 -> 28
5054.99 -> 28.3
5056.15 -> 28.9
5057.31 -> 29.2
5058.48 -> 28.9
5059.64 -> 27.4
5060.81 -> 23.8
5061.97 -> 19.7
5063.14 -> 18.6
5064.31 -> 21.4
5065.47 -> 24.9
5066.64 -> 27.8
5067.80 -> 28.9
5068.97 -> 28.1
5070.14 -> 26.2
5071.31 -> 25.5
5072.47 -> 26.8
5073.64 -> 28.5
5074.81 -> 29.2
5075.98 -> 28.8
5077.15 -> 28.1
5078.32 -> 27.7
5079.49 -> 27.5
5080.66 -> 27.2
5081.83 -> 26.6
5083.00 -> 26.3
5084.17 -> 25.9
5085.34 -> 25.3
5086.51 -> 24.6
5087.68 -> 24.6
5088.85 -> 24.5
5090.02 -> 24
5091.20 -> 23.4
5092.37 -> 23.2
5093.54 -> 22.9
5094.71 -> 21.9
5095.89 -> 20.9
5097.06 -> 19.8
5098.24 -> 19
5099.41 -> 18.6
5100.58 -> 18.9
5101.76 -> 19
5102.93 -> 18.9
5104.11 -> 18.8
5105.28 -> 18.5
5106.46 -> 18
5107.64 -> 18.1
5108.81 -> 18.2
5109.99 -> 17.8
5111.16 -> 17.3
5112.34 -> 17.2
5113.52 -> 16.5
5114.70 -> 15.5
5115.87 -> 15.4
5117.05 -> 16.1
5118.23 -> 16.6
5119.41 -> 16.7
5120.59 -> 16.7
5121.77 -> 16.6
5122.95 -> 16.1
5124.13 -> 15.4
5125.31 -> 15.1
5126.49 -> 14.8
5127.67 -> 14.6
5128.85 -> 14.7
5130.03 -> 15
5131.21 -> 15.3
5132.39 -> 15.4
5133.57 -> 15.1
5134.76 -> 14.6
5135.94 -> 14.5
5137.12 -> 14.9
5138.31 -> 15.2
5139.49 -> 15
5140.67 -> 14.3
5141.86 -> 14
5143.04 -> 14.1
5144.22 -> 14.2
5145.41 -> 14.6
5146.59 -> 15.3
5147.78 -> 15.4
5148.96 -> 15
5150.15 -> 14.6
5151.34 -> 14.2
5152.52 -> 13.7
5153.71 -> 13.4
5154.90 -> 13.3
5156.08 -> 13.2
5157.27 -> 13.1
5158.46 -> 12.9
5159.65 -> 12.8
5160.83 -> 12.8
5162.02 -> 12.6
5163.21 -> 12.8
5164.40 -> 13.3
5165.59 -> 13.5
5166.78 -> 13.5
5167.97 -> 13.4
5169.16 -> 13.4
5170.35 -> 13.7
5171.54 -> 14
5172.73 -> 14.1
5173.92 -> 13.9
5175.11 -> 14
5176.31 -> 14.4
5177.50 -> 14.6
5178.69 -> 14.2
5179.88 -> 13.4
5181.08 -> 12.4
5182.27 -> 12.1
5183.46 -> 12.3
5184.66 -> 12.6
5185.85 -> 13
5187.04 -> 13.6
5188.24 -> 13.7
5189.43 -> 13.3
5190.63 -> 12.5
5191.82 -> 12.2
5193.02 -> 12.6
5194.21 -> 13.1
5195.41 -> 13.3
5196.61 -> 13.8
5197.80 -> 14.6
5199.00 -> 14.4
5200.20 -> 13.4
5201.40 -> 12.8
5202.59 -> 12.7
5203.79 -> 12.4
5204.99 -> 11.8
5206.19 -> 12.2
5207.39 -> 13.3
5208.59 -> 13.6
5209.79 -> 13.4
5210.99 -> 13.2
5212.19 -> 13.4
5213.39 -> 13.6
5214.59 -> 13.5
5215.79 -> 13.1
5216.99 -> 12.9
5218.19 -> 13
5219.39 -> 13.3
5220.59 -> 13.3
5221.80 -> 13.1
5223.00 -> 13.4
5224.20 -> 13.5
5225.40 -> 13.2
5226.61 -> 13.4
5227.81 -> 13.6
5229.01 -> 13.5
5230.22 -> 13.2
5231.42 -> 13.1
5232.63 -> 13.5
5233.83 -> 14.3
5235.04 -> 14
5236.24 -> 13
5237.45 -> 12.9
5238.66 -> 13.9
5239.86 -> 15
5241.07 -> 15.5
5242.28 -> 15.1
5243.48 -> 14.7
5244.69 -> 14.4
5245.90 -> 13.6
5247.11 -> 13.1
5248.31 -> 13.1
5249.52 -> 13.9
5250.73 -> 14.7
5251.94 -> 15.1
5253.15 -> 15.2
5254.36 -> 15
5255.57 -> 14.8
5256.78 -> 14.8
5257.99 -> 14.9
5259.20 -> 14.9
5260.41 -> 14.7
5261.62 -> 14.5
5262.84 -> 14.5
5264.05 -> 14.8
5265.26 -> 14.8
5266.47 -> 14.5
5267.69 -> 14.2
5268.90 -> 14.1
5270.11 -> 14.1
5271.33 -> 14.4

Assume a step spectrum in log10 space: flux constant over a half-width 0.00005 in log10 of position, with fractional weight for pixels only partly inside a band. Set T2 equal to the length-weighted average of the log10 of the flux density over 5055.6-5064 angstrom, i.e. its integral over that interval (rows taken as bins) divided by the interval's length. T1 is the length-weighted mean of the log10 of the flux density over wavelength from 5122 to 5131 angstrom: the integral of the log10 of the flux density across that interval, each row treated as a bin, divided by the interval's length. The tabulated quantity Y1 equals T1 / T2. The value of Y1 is 0.85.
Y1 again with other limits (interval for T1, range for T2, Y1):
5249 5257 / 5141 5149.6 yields 1.00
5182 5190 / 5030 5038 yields 0.82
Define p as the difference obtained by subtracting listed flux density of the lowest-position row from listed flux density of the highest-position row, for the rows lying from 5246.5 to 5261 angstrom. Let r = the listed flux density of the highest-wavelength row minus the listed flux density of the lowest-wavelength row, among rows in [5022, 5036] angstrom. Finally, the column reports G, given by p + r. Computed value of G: 6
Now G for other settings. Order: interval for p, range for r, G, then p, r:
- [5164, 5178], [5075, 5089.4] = -3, 1.3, -4.3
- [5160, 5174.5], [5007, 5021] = 1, 1.1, -0.3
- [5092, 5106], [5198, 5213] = -6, -4.7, -1.0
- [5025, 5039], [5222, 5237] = 5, 5.2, -0.4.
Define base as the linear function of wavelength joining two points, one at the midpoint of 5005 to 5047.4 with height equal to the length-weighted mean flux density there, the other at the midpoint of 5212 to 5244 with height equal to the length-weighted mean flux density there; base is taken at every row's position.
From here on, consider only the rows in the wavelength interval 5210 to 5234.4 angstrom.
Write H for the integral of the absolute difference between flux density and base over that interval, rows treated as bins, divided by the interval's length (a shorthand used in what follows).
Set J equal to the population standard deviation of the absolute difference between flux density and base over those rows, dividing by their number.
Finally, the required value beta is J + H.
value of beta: 0.9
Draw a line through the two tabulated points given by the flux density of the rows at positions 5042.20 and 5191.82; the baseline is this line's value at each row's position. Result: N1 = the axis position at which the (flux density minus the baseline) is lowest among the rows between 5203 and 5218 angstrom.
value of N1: 5204.99 angstrom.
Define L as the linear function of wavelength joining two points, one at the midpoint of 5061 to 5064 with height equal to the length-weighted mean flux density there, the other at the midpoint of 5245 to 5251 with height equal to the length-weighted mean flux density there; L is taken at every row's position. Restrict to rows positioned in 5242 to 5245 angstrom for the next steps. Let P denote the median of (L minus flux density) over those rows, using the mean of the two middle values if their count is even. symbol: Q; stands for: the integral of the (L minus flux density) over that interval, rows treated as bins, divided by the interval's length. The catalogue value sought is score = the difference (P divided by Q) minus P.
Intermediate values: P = -0.9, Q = -0.9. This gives 1.9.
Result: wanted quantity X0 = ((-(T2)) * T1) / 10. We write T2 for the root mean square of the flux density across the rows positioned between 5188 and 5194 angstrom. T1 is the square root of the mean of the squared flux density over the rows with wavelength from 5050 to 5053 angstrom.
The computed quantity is -36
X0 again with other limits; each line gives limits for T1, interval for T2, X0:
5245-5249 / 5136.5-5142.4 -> -19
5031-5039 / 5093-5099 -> -49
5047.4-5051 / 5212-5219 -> -37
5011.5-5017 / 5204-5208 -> -22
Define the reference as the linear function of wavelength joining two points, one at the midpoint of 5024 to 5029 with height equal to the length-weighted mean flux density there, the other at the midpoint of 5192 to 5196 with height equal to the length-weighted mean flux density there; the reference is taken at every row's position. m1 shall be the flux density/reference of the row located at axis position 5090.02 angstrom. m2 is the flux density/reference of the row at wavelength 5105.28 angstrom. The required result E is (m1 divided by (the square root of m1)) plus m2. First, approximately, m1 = 1.39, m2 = 1.11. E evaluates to 2.3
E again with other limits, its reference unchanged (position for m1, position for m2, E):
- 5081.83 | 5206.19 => 2.2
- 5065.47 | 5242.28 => 2.6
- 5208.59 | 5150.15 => 2.0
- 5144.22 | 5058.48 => 2.5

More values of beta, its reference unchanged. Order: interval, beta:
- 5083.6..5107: 5.2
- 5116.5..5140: 2.7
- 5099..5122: 1.6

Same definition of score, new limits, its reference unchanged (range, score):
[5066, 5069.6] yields 9.4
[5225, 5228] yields 0.0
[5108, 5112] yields 0.4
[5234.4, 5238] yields 0.4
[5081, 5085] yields 8.1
